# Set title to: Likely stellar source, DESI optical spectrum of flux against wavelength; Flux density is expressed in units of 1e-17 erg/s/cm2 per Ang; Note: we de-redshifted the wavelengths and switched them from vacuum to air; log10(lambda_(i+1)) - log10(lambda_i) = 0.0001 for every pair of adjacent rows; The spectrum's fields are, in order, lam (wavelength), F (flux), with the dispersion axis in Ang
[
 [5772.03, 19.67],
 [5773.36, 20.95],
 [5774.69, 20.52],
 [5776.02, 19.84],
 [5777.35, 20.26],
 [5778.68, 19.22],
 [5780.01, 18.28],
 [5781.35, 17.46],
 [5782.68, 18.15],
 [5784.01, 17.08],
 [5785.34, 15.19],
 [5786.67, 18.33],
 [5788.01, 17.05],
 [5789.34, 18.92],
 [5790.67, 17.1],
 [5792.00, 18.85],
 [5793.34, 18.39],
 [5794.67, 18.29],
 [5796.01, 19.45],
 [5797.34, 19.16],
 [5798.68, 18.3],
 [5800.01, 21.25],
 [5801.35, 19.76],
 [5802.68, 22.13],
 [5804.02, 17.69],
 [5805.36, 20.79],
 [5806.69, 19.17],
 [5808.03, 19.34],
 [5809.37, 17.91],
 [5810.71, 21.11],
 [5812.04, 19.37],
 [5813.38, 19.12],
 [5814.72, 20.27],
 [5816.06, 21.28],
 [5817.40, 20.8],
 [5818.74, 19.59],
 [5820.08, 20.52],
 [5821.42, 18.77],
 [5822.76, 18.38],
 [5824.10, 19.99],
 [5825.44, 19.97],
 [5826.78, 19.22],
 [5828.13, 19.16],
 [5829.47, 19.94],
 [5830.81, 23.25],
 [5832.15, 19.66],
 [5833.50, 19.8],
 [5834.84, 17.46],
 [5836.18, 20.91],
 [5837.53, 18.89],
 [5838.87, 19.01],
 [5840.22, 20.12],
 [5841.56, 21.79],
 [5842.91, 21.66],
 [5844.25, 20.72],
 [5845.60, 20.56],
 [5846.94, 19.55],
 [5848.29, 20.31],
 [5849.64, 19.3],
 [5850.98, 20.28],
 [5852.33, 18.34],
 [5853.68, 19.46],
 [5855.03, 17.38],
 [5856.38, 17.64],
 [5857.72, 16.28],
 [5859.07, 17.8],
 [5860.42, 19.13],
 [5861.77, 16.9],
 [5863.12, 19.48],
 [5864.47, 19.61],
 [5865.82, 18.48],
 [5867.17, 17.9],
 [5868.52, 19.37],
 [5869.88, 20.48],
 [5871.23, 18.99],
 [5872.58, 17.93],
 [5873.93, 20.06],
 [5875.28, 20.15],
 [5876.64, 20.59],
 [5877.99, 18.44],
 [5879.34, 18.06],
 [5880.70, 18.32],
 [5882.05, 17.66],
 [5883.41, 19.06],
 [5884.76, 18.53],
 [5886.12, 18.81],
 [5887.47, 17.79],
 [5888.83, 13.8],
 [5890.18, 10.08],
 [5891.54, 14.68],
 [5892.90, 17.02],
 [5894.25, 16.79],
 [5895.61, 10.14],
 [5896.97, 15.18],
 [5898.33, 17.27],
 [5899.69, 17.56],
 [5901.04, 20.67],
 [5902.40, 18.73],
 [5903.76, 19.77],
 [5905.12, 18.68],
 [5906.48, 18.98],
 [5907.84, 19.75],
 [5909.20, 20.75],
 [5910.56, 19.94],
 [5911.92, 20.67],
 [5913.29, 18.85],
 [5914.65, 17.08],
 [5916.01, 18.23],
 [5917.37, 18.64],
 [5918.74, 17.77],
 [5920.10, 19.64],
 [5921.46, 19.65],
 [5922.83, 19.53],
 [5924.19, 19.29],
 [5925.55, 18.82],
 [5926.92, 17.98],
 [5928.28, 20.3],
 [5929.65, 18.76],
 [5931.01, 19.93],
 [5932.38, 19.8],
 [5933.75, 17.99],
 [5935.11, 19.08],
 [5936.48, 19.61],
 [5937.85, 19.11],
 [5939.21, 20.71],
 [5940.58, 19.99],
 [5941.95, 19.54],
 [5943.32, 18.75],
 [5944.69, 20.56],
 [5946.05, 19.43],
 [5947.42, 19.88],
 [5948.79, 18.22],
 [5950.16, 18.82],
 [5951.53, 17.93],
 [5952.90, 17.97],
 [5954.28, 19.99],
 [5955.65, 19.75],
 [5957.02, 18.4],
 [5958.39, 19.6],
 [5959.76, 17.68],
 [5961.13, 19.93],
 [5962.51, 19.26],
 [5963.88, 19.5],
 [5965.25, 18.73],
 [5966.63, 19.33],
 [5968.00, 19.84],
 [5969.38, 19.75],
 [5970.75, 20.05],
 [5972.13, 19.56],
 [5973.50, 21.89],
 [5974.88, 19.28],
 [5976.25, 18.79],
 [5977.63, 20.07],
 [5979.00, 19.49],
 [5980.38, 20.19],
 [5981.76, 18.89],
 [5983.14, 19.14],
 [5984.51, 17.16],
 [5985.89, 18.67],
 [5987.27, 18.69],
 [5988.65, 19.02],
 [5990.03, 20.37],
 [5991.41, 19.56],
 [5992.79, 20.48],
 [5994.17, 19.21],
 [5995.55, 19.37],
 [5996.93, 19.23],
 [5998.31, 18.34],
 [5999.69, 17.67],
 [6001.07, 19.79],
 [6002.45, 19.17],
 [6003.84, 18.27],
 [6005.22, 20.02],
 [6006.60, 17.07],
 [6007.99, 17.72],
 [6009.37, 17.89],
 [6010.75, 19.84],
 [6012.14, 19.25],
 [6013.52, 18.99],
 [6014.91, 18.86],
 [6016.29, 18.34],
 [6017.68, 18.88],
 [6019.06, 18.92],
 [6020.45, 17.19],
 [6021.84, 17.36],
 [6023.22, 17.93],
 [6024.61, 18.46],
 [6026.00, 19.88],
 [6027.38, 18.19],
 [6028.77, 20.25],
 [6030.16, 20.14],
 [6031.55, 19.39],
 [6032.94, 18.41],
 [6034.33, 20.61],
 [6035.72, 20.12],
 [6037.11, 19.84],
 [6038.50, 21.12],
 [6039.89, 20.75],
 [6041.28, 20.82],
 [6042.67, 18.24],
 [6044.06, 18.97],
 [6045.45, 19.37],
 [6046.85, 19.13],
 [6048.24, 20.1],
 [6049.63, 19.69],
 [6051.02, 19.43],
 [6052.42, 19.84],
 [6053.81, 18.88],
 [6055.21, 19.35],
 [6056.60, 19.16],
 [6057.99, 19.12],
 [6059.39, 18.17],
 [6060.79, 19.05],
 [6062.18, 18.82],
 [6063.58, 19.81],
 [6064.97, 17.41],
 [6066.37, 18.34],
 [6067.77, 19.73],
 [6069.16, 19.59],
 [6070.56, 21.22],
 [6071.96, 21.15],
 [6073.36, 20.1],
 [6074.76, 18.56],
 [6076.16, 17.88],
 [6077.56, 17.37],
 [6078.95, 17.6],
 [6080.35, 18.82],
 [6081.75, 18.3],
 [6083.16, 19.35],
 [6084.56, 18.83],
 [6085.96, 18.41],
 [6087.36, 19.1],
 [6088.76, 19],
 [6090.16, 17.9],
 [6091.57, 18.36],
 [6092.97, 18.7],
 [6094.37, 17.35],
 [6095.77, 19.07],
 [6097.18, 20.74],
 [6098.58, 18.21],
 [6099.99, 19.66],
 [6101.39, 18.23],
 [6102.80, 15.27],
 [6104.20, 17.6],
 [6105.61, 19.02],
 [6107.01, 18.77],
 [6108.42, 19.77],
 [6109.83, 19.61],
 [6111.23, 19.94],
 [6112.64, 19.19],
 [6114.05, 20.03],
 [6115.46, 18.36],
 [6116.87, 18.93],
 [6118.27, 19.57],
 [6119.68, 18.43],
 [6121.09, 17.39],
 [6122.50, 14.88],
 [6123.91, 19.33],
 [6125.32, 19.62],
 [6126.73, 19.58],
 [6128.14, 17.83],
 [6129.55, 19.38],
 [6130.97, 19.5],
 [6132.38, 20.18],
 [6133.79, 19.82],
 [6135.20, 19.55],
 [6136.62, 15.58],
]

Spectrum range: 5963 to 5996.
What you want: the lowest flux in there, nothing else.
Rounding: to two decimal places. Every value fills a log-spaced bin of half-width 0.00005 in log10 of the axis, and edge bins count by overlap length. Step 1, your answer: 17.16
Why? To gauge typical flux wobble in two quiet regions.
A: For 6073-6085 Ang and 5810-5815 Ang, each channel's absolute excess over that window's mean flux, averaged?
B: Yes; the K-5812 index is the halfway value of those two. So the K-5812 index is 0.693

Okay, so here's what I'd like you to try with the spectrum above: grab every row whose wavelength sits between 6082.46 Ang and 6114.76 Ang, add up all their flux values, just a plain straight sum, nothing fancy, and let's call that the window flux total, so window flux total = 432.1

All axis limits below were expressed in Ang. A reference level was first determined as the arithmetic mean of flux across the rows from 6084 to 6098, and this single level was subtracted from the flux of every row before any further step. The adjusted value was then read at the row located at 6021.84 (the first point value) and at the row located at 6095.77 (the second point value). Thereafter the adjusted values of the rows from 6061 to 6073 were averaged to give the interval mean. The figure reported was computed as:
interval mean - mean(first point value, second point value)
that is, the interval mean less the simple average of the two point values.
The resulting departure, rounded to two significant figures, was 1.3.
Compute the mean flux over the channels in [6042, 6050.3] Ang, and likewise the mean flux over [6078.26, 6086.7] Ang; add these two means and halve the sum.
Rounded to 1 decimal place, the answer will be 18.9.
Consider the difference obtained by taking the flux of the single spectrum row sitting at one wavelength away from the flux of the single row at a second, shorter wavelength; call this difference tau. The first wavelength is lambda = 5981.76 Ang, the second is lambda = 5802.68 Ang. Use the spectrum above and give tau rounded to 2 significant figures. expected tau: 3.2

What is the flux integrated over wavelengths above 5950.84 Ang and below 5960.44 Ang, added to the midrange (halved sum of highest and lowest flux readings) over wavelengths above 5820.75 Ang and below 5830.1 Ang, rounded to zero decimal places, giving 199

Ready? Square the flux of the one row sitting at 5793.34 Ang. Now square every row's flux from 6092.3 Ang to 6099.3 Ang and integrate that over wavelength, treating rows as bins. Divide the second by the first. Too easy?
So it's 7.4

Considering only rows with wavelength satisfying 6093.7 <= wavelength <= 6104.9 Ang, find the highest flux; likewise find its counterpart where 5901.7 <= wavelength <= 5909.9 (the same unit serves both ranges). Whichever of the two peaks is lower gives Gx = 20.7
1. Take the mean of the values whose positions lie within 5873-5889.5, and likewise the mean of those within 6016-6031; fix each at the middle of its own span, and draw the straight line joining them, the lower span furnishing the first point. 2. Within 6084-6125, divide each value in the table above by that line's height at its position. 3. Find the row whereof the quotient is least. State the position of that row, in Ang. 6122.50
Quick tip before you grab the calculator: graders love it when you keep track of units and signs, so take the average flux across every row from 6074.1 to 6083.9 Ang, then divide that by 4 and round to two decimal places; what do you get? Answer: 4.57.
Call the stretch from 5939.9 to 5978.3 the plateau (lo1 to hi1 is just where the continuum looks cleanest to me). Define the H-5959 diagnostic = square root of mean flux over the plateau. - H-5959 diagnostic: 4.40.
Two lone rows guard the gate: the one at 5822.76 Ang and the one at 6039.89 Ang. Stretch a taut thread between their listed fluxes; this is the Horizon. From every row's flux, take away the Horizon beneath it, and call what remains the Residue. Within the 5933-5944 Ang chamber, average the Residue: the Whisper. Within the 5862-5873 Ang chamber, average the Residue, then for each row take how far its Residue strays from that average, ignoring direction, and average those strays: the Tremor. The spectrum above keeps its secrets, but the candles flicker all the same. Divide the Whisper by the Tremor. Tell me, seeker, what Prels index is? -0.4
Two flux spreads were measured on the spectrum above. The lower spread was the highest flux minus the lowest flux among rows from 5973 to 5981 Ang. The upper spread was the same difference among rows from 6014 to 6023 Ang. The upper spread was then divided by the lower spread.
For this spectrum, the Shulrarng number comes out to 0.56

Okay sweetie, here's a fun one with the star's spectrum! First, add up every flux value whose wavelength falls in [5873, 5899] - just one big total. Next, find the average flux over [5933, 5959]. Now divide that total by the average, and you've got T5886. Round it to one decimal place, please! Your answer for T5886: 16.8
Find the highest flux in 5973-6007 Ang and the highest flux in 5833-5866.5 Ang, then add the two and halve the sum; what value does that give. 21.8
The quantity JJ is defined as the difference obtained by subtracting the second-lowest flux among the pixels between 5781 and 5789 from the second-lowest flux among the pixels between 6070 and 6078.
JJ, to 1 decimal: 0.8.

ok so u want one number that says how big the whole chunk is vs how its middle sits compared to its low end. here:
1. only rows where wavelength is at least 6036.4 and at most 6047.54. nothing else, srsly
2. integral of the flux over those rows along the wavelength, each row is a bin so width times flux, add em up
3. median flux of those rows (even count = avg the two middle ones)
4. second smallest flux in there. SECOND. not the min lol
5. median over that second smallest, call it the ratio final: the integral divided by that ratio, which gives 213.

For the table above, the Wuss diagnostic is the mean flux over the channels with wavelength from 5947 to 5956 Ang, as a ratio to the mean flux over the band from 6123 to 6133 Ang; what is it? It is 0.98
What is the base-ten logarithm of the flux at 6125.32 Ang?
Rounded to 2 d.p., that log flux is 1.29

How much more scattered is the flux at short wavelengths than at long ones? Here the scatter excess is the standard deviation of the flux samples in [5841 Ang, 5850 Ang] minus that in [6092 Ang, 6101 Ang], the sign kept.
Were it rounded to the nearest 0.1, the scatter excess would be -0.2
